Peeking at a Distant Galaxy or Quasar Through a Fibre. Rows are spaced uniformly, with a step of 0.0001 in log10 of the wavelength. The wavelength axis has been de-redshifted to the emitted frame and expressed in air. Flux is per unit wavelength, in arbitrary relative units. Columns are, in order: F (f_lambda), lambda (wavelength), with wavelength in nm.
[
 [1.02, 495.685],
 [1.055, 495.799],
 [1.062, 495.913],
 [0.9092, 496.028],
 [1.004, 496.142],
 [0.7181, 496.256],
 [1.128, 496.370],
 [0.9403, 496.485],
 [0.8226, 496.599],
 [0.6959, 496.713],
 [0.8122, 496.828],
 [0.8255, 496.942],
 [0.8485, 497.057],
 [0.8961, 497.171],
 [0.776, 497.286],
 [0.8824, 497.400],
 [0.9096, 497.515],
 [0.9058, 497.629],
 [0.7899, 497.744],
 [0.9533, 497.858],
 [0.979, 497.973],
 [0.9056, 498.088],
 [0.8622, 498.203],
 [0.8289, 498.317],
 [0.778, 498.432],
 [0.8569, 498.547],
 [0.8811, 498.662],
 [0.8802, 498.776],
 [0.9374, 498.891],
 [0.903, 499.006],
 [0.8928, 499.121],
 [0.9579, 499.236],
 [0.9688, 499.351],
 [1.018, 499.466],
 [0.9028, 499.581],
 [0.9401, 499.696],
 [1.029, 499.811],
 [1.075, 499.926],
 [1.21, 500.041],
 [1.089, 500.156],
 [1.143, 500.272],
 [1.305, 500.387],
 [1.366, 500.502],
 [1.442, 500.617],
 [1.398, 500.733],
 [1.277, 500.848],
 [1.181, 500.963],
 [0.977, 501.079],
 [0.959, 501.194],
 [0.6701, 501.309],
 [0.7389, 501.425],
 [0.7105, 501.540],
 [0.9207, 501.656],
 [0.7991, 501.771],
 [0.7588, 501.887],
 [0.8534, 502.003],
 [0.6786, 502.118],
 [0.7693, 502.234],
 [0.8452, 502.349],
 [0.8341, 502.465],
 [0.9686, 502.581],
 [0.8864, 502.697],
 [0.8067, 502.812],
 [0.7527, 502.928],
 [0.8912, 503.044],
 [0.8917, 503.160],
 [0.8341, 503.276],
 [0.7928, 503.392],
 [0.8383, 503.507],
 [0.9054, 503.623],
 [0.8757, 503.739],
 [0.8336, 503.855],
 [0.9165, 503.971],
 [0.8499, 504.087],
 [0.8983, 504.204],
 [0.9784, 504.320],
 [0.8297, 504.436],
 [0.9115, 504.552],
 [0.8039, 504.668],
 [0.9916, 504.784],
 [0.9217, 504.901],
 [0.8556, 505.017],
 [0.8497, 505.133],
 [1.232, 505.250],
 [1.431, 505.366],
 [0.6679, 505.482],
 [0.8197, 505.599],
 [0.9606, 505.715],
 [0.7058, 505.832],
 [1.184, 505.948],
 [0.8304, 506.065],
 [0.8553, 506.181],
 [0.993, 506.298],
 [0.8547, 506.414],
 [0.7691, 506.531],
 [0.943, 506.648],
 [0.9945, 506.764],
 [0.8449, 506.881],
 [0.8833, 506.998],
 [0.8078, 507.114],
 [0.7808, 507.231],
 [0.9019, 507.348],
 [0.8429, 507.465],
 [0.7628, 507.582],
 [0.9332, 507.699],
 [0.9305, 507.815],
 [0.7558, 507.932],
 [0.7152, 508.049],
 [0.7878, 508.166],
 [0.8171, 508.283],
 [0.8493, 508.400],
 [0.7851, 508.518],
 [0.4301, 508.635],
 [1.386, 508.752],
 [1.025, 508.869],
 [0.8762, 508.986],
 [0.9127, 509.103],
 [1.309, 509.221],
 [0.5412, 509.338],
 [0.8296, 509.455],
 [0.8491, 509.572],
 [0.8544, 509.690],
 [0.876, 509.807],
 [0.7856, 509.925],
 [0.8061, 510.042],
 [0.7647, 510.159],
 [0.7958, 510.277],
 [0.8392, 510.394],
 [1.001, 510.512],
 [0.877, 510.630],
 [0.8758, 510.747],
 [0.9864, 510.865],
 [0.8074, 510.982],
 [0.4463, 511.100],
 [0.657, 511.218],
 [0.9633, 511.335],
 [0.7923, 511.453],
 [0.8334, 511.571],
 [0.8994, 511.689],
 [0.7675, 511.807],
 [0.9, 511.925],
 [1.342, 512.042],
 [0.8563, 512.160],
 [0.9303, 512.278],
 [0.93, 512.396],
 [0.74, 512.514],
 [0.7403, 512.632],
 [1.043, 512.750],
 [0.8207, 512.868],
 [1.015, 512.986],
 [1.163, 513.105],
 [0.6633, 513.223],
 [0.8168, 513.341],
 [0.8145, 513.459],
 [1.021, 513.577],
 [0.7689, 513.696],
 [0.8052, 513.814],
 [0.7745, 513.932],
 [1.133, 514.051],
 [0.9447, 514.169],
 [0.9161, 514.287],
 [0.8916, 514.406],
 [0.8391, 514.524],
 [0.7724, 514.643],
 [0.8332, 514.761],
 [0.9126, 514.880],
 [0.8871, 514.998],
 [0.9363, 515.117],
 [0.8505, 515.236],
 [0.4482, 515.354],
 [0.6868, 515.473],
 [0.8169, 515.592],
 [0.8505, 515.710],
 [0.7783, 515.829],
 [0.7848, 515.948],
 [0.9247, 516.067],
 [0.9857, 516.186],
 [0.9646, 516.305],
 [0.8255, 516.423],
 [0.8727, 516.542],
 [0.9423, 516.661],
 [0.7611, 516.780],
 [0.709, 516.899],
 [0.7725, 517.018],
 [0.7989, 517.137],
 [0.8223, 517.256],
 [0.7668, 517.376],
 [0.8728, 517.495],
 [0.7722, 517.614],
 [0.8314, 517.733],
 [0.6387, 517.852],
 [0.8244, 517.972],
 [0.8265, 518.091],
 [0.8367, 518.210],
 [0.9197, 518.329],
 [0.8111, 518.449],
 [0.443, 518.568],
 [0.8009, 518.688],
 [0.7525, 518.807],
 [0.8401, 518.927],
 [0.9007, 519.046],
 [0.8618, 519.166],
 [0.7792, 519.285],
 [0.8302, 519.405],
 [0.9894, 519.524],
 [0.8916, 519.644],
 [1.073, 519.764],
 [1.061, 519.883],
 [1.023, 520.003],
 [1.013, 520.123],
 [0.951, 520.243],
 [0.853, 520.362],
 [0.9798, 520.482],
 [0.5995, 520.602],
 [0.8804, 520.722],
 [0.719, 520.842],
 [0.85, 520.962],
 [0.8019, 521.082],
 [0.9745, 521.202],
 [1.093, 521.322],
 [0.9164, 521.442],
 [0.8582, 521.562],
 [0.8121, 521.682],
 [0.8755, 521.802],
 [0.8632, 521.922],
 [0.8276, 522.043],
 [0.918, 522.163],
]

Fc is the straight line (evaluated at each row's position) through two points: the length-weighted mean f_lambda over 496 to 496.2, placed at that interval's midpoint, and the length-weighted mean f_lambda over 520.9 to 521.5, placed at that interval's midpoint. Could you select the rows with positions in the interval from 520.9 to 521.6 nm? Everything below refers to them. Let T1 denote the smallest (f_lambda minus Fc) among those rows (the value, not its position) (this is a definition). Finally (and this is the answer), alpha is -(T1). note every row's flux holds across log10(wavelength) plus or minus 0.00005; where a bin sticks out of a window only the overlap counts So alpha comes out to 0.12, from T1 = -0.12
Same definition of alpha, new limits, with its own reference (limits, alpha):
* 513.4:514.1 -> 0.17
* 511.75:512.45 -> 0.17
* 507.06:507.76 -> 0.18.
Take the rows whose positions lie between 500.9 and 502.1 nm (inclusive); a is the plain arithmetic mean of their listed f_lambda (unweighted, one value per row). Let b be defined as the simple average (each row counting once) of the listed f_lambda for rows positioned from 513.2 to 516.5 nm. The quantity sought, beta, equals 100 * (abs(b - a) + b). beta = 85.7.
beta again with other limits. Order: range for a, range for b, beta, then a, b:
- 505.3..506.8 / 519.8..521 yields 92.4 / 0.92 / 0.89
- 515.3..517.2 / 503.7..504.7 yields 94.7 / 0.81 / 0.88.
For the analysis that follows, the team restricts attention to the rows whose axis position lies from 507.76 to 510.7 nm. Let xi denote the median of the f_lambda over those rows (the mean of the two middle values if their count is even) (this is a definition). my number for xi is 0.84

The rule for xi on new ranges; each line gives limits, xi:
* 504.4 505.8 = 0.88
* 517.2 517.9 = 0.80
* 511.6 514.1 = 0.86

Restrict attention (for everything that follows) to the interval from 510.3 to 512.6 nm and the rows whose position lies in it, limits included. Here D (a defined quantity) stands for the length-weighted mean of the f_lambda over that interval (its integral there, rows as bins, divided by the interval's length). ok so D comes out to 0.863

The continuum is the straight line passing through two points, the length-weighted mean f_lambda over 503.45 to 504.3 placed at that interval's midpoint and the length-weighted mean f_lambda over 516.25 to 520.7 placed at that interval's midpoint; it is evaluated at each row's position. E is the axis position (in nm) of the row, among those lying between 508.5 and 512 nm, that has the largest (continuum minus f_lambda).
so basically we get 508.635 nm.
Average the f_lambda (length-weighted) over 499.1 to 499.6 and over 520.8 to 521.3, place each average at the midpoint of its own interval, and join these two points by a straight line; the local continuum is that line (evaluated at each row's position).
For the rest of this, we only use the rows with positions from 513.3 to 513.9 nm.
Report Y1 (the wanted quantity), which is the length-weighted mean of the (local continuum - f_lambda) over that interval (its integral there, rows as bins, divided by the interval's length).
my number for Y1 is 0.05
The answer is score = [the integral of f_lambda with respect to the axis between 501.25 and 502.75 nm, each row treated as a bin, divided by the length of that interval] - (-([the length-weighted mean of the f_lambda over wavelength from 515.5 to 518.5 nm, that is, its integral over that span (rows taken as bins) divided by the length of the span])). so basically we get 1.63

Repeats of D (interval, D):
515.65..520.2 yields 0.847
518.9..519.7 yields 0.872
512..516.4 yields 0.873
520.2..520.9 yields 0.828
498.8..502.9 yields 0.975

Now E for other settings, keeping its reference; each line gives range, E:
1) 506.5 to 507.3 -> 506.531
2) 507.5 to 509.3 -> 508.635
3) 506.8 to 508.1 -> 508.049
